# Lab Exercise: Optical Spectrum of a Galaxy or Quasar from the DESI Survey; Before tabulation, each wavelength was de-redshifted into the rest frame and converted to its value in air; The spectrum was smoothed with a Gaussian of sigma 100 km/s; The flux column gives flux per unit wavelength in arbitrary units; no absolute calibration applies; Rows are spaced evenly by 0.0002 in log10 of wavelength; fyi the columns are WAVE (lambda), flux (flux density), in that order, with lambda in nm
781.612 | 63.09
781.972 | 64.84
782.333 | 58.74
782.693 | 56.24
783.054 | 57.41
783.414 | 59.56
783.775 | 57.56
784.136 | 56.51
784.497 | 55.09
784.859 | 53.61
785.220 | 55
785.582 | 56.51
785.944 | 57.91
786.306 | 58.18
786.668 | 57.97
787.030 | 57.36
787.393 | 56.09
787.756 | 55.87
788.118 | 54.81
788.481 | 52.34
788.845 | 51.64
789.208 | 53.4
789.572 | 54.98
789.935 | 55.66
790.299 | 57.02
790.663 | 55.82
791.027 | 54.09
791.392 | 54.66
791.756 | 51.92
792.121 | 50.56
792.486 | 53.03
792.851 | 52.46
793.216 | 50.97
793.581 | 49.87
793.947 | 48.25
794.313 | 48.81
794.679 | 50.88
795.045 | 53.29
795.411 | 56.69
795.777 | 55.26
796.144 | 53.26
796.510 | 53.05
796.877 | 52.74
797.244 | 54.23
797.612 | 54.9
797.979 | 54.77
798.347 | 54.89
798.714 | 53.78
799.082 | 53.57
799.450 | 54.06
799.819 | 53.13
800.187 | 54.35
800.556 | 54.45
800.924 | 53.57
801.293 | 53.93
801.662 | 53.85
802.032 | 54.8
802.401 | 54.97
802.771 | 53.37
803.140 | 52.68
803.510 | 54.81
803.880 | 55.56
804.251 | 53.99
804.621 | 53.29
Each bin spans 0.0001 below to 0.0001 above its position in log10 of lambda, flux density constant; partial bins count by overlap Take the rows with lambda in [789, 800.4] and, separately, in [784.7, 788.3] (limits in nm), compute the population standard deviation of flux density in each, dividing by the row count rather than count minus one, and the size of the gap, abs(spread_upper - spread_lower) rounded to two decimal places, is 0.63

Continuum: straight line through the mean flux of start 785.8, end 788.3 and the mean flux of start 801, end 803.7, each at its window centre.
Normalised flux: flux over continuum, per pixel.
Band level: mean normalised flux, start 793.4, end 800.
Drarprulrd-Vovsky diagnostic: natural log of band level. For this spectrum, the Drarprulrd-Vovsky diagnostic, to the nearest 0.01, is -0.04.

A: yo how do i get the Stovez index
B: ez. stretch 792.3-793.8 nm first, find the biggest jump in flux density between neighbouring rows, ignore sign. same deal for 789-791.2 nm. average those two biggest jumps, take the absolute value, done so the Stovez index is 1.6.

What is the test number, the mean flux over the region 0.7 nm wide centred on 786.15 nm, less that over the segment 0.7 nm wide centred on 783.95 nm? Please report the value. 1.0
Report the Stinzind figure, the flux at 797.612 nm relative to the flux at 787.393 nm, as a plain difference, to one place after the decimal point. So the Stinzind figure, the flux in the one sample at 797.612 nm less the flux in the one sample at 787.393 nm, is -1.2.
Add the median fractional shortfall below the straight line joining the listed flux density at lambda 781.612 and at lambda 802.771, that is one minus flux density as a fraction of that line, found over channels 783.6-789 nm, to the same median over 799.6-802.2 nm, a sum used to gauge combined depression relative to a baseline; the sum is 0.080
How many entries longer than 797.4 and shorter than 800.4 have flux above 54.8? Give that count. 2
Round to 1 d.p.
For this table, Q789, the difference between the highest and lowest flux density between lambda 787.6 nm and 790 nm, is 4.2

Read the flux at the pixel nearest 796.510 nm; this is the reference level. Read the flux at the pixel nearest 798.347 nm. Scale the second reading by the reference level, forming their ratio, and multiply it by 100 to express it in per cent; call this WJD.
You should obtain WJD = 103.5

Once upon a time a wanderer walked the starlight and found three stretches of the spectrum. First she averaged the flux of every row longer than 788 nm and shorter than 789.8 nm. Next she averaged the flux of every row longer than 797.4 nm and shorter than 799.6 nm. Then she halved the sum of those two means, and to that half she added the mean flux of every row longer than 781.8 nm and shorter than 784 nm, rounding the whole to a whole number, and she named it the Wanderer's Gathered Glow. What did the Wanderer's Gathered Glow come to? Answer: 113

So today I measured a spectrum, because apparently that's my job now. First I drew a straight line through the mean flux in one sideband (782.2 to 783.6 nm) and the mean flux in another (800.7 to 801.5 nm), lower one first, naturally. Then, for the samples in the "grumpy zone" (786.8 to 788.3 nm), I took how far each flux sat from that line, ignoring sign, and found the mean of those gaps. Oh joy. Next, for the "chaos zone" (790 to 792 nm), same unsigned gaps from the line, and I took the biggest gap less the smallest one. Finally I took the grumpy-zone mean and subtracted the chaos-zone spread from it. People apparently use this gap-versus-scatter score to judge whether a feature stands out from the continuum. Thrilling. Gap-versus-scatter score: -3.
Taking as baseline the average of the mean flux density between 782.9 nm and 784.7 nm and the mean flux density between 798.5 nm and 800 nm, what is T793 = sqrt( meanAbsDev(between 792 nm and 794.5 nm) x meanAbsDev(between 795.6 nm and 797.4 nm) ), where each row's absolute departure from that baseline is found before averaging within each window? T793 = 2.9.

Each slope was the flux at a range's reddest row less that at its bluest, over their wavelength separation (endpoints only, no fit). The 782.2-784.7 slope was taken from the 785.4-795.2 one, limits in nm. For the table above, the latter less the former 1.3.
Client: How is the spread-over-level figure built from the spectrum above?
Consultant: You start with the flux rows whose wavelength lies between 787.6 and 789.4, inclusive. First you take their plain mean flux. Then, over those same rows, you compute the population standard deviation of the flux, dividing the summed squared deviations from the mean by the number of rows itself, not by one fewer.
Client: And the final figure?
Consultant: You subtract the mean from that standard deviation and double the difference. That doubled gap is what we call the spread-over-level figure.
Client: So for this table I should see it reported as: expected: -104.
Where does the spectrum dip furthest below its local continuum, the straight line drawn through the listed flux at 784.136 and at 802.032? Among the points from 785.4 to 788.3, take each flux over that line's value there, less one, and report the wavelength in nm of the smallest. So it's 788.118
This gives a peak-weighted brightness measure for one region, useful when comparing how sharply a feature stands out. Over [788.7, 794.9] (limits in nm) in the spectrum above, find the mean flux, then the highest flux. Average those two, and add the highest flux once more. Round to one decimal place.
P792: 111.8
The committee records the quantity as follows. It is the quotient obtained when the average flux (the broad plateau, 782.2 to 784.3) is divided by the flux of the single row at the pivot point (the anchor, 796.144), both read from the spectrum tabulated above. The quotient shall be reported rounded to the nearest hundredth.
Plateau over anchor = 1.08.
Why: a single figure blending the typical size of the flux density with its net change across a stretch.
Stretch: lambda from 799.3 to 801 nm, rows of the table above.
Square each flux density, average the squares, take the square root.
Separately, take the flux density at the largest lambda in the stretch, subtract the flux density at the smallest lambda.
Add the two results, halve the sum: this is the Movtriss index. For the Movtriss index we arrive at 26.7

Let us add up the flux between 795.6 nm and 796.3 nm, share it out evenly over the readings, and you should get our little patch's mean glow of 54.26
